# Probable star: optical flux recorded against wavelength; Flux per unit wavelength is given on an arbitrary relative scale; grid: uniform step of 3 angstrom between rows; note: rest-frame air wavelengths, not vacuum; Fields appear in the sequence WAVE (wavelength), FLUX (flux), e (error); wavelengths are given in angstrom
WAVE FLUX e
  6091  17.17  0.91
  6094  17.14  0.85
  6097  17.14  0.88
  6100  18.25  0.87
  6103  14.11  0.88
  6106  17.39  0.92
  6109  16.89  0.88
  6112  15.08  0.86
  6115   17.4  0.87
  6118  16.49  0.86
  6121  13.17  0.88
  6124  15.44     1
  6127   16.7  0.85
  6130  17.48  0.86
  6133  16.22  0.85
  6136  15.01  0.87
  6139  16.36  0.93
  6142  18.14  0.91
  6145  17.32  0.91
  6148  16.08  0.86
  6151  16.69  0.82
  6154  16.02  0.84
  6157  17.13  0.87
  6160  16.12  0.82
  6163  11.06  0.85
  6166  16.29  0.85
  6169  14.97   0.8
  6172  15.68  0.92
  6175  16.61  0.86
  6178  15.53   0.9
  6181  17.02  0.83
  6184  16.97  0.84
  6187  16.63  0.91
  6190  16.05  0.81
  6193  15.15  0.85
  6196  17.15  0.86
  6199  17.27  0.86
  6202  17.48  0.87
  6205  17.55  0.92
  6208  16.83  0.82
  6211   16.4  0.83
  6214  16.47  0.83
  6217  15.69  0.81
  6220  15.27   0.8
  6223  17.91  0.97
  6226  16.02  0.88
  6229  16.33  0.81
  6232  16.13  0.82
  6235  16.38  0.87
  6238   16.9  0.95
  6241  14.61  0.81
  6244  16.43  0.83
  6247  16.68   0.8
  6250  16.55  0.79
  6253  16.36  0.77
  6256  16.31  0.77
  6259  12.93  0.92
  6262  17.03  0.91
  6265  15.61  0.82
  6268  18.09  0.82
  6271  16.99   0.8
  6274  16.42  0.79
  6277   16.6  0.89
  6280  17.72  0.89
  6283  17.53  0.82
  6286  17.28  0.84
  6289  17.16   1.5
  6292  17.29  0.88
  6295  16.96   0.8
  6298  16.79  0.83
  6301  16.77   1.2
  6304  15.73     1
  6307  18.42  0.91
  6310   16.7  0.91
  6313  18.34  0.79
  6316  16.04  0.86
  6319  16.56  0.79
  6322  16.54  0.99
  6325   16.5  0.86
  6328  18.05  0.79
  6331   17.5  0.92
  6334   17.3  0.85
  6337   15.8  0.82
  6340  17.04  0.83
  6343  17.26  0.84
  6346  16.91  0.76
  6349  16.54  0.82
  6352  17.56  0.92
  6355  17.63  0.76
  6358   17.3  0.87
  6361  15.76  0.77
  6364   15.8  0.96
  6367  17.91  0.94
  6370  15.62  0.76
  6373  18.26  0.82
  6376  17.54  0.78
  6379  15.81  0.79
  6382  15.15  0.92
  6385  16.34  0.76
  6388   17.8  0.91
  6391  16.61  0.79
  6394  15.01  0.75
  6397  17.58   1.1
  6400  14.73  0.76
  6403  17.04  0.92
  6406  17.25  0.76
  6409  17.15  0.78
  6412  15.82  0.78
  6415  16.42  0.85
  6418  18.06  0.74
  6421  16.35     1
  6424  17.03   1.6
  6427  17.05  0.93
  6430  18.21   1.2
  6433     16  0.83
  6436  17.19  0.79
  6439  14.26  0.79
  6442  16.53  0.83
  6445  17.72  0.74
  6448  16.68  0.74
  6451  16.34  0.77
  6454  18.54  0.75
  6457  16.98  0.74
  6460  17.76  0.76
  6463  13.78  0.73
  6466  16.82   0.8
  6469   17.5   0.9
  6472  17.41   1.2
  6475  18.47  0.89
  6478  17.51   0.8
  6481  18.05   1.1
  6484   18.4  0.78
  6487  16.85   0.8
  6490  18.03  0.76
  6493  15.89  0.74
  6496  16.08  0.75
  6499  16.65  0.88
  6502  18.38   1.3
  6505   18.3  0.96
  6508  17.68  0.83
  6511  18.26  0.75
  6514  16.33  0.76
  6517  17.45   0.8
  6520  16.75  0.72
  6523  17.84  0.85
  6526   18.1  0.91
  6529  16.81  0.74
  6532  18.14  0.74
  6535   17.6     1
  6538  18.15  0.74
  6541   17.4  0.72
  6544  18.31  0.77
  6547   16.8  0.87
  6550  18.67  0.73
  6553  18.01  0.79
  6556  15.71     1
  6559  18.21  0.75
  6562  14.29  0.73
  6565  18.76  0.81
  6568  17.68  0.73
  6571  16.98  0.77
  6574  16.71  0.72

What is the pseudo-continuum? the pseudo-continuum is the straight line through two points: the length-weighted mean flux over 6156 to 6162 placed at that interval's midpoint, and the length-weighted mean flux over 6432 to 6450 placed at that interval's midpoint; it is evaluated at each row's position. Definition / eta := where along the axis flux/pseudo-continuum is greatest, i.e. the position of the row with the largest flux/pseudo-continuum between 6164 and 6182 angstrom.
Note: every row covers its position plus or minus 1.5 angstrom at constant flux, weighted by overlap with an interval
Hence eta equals 6181 angstrom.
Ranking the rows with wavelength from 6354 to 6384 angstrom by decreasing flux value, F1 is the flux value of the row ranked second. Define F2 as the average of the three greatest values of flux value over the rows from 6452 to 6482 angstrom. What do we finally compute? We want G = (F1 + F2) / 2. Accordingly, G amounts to 18.1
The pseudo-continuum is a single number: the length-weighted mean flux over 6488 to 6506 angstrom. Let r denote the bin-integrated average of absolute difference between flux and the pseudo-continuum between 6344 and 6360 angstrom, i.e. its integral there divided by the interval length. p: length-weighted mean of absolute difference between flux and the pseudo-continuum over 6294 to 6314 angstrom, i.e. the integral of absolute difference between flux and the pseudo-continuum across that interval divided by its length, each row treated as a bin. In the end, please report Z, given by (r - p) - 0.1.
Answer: -0.5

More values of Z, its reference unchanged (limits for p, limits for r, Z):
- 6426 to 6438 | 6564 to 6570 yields 0.1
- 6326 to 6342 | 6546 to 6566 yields 0.7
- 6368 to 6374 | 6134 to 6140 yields 0.1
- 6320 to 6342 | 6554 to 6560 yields 0.6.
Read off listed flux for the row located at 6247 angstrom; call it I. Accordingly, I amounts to 16.68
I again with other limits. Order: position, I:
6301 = 16.77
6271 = 16.99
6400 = 14.73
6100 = 18.25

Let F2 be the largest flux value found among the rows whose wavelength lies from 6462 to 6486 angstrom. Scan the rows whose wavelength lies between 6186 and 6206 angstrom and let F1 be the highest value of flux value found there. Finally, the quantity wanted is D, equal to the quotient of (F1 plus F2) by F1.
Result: 2.05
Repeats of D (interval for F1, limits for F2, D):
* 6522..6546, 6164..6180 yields 1.91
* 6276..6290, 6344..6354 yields 1.99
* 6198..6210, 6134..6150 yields 2.03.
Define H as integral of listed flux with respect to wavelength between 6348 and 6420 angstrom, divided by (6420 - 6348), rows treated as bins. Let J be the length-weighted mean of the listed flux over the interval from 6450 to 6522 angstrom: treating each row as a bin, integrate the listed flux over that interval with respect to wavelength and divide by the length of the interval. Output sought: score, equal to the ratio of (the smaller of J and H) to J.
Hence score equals 0.97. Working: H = 16.7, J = 17.3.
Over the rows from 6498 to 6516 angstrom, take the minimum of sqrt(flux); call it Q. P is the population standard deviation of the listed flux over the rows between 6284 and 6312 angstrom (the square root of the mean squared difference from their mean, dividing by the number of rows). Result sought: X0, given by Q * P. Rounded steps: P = 0.67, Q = 4.04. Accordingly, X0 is 2.7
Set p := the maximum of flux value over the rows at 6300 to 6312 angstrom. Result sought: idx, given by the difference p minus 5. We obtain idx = 13.4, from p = 18.42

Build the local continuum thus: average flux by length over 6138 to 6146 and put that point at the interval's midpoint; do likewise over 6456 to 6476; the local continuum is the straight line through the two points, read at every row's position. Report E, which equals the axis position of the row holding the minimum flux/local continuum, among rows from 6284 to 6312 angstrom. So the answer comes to 6304 angstrom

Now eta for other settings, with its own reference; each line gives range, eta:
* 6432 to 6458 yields 6454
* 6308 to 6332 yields 6313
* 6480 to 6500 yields 6484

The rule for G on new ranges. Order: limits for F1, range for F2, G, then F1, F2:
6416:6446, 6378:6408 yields 17.8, 18.06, 17.5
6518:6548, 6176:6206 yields 17.8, 18.15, 17.4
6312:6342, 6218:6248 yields 17.6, 18.05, 17.2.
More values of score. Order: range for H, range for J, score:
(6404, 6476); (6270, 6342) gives 0.99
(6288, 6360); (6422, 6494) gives 1.00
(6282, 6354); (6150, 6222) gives 1.00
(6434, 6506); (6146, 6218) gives 1.00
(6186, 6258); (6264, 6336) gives 0.96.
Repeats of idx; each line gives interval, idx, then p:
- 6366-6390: 13.3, 18.26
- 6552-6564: 13.2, 18.21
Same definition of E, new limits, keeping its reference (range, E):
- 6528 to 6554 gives 6529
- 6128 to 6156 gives 6136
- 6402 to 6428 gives 6412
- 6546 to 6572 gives 6562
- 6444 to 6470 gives 6463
